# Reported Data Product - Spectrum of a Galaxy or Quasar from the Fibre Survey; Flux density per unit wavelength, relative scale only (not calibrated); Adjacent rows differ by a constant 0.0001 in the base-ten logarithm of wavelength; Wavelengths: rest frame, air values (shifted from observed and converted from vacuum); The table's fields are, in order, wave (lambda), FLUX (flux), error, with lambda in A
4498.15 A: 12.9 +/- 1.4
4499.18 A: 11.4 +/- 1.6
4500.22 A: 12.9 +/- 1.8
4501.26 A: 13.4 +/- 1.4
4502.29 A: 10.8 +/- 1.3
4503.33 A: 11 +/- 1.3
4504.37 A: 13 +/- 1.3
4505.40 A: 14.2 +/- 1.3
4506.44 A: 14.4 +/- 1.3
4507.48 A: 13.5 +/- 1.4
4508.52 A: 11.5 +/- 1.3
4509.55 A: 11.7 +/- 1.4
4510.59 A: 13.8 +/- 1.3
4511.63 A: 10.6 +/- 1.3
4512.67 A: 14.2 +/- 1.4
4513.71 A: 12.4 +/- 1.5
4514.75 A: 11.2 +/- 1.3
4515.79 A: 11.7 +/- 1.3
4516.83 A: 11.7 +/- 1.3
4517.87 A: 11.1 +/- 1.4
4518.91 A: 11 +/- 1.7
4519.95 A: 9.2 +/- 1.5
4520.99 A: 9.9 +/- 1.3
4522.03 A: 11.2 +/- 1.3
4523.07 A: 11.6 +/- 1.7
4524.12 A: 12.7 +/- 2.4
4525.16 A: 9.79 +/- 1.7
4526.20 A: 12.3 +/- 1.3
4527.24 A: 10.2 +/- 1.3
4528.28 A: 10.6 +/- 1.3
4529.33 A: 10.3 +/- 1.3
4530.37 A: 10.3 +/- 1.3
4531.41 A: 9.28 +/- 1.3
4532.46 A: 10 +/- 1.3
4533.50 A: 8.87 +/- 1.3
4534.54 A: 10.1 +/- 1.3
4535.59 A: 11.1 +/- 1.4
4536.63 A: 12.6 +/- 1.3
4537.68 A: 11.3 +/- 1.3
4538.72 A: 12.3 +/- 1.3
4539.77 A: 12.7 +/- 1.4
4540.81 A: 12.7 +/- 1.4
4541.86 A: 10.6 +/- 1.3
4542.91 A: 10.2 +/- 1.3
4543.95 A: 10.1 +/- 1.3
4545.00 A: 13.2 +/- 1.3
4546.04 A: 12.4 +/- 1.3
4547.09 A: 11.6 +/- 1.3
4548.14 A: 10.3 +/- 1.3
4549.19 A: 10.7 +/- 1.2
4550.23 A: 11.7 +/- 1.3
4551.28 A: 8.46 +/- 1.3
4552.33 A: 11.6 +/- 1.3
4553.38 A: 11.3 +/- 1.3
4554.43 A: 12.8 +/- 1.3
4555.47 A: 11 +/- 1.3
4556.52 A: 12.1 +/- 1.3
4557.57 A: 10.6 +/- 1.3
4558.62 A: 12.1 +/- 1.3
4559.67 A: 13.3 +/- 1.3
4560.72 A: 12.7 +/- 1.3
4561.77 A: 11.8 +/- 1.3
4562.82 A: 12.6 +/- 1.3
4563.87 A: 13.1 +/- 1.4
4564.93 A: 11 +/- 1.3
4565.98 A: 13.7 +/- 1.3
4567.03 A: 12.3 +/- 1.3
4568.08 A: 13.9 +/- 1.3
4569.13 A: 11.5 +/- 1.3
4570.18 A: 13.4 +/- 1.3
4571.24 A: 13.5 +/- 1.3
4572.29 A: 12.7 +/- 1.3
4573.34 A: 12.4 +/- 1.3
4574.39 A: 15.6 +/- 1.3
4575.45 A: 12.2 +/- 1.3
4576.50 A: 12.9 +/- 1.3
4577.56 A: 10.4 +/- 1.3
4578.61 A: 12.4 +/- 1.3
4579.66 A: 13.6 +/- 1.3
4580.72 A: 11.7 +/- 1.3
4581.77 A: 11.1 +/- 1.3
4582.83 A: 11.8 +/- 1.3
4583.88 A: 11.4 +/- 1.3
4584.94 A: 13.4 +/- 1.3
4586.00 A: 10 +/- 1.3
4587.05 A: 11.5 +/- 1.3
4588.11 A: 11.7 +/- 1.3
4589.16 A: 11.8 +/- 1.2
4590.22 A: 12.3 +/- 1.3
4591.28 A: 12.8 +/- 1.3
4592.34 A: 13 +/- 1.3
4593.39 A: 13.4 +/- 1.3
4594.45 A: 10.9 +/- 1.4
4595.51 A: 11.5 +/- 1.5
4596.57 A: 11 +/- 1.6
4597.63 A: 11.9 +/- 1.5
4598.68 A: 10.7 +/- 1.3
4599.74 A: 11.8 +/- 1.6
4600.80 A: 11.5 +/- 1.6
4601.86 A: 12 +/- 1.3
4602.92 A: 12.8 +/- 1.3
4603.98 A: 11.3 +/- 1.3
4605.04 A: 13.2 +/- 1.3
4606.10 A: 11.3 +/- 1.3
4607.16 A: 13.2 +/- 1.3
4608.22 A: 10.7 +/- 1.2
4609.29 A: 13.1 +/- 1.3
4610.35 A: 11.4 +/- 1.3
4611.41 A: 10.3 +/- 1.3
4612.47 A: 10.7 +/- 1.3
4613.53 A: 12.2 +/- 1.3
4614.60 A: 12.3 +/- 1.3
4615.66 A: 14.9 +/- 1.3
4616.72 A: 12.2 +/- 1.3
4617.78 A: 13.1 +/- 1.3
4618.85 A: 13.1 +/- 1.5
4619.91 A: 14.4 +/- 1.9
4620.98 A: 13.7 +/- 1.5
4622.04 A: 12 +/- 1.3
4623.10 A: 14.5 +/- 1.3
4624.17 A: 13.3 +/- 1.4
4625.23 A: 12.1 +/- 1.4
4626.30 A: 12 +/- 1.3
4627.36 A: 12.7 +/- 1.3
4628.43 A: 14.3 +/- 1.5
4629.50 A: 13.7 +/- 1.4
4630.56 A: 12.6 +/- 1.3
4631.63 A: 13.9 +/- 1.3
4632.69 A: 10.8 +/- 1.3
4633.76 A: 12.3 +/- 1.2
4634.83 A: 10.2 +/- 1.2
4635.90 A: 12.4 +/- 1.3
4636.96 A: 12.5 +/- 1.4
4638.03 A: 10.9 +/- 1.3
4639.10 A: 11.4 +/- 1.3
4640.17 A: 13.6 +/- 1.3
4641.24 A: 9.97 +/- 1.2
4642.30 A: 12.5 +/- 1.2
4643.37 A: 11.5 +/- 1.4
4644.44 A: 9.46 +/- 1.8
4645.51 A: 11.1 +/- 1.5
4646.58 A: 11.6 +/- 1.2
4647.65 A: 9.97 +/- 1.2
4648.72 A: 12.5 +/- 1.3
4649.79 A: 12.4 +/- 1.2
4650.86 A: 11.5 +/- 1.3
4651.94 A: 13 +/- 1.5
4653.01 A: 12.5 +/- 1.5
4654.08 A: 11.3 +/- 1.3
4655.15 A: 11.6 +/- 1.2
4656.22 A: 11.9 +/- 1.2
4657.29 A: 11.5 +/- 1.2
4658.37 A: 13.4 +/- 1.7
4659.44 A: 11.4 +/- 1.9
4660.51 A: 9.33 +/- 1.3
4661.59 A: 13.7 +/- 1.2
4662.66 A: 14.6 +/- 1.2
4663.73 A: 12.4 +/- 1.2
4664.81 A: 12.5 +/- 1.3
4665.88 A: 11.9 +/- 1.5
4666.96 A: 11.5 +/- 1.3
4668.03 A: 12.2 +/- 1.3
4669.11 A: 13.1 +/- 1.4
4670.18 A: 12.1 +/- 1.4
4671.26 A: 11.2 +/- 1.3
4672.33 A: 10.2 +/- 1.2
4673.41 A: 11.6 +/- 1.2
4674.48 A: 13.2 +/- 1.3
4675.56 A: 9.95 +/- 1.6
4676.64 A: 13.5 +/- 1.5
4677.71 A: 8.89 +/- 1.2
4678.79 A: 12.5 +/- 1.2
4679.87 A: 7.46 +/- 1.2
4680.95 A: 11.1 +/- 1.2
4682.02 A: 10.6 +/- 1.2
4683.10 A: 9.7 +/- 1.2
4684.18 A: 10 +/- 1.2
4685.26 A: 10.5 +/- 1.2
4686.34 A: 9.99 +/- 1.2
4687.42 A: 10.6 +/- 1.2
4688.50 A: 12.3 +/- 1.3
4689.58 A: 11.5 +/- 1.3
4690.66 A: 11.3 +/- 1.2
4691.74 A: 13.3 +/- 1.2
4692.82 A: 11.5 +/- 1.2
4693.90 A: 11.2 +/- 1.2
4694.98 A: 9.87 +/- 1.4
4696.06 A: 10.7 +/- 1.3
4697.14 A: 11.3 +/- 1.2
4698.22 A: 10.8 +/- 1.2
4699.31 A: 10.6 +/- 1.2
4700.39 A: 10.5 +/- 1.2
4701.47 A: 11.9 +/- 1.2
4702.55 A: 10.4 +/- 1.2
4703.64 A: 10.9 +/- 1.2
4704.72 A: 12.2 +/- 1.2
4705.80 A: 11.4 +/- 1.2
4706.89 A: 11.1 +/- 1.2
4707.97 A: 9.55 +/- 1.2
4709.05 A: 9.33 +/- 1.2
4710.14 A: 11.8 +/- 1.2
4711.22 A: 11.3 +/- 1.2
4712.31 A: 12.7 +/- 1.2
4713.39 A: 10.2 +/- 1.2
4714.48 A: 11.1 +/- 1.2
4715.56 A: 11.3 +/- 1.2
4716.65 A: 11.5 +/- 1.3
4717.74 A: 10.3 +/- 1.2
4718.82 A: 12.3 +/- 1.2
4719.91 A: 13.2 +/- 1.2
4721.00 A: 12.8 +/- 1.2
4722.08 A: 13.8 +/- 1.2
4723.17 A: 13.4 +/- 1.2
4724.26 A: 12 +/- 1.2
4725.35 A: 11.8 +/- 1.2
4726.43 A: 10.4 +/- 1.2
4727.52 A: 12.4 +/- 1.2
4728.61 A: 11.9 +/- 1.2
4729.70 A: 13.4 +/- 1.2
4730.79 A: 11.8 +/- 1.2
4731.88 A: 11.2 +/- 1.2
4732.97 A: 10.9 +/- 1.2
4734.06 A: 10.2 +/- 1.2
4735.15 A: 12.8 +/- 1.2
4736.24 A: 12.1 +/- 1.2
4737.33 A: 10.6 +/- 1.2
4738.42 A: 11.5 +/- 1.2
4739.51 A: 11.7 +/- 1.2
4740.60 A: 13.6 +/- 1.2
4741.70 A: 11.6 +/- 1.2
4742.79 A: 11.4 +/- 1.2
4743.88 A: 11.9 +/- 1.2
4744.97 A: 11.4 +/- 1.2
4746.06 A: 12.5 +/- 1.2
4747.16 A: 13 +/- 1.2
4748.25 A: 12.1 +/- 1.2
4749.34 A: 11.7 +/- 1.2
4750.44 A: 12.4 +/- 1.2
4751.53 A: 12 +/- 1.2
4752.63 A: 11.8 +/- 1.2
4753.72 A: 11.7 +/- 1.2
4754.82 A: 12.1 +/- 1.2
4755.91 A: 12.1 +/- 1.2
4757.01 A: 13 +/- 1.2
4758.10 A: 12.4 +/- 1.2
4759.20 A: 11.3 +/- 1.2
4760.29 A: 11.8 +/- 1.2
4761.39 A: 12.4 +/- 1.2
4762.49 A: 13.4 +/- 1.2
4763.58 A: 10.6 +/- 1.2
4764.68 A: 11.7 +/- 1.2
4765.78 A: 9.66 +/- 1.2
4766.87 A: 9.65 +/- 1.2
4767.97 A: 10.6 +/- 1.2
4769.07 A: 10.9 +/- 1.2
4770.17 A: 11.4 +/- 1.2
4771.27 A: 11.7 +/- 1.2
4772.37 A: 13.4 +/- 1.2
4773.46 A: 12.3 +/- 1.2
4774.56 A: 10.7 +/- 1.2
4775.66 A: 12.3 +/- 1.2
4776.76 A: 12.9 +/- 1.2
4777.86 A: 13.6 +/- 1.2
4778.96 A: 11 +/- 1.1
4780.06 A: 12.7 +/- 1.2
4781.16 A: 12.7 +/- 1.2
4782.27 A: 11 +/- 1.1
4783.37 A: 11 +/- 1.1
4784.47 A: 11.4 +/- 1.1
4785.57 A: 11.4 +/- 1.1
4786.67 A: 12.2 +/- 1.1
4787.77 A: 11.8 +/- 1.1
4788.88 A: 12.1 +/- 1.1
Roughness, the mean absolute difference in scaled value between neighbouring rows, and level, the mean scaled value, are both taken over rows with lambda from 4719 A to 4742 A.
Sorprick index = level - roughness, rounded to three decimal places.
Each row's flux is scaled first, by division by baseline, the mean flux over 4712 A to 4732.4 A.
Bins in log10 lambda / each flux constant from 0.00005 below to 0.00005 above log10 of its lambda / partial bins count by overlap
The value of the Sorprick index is 0.916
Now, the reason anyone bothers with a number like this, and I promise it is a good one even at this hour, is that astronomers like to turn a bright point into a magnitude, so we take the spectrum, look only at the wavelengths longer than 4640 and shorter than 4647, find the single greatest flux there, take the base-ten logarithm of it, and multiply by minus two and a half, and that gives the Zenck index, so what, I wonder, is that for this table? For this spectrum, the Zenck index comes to -2.834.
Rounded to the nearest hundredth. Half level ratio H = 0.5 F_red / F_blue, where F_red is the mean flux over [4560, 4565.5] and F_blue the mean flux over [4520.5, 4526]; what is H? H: 0.55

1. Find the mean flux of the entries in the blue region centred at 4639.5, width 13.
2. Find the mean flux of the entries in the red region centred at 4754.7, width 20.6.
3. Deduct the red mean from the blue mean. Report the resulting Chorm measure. -0.6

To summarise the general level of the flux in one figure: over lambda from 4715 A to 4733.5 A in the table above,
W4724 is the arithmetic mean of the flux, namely 12.0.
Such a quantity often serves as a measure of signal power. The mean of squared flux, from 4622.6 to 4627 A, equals 169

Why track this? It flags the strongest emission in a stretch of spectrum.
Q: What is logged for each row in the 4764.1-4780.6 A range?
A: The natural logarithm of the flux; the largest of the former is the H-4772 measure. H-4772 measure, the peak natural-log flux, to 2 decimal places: 2.61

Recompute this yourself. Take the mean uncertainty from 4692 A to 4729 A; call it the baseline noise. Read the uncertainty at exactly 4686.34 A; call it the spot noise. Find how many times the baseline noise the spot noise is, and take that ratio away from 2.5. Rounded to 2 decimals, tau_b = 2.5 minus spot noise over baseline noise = 1.51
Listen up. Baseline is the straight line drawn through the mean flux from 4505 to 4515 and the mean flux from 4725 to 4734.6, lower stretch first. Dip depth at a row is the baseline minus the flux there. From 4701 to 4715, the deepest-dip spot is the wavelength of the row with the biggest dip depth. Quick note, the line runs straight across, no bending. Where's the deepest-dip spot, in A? 4709.05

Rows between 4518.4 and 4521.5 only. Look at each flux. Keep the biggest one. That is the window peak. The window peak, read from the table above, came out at 11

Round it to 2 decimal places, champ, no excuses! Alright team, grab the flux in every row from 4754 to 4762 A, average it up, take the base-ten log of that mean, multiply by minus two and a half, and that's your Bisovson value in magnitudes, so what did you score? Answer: -2.71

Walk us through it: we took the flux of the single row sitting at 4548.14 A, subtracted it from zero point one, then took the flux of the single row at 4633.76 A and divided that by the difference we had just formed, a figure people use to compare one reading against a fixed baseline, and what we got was -1.21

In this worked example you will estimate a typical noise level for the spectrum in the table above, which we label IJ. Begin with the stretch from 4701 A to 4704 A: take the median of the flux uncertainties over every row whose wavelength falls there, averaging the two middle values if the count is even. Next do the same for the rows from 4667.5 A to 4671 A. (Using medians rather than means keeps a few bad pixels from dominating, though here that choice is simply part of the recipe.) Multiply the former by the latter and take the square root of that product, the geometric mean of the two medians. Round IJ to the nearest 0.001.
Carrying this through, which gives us 1.296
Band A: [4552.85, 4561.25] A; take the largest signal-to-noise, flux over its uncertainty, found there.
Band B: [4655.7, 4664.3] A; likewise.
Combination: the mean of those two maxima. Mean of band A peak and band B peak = 11.2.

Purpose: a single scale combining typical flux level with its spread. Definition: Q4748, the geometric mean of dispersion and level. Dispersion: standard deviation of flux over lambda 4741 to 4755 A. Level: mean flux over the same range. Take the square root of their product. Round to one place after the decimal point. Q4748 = 2.3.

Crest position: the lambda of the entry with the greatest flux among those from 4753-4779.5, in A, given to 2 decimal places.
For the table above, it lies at 4777.86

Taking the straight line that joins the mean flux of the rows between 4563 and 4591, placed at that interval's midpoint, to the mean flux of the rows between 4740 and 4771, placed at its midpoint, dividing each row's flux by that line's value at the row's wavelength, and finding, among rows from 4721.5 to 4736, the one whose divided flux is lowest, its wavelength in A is 4734.06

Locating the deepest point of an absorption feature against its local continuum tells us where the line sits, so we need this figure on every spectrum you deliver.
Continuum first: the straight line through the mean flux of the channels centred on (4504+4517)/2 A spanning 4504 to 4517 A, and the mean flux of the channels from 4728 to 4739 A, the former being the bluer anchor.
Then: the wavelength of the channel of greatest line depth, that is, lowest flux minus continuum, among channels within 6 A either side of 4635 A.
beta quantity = 4634.83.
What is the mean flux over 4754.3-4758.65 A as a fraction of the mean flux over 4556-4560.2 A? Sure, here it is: 1.03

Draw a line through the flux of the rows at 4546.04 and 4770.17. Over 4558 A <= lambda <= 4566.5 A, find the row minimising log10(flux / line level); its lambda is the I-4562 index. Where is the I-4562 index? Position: 4564.93 A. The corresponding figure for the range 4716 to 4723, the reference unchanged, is 4717.74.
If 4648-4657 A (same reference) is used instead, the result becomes 4654.08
